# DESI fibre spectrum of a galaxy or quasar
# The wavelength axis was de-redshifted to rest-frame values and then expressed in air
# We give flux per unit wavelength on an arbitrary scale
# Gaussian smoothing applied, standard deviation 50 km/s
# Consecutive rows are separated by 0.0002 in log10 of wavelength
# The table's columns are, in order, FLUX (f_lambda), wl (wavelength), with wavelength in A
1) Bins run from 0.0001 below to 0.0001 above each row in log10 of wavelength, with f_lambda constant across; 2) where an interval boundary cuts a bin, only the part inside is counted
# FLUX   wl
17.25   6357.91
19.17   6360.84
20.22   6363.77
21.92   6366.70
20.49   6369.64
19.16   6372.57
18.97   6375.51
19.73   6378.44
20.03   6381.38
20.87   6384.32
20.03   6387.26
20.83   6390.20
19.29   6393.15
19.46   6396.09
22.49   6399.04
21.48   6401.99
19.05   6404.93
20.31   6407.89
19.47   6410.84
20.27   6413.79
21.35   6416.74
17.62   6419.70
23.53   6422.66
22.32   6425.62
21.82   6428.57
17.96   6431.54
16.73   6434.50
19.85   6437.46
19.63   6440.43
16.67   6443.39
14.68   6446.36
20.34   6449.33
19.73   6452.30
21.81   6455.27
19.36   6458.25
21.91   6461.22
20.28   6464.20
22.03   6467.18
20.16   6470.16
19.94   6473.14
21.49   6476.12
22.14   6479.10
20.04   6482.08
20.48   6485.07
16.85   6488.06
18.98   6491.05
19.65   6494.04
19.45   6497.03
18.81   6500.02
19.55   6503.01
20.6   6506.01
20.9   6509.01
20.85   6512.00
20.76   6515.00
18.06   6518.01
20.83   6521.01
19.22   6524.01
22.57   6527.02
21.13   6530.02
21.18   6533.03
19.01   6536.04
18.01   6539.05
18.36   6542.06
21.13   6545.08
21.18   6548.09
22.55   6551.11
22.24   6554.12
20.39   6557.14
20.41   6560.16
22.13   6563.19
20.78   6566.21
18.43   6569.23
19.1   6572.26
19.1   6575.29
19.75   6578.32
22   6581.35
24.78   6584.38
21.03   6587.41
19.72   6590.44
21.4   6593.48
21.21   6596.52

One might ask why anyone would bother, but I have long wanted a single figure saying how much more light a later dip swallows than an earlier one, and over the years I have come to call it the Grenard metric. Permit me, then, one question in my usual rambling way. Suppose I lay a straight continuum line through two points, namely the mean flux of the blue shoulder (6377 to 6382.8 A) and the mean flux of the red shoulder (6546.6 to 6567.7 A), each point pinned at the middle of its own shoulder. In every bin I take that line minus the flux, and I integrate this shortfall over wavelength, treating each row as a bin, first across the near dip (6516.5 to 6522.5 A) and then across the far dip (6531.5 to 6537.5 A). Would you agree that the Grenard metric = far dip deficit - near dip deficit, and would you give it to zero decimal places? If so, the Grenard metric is -3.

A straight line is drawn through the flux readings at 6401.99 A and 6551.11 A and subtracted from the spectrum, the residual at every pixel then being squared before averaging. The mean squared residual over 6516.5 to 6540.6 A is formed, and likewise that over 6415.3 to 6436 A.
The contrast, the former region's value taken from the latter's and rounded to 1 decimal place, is 0.3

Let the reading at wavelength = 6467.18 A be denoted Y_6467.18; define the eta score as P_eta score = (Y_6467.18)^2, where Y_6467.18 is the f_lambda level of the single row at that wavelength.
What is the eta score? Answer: 485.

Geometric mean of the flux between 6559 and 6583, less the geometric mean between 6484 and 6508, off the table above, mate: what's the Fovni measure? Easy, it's 0.9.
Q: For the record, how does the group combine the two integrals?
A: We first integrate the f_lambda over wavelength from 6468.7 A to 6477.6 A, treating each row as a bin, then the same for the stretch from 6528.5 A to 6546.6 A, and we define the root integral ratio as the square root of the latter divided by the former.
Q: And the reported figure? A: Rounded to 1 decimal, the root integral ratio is 1.4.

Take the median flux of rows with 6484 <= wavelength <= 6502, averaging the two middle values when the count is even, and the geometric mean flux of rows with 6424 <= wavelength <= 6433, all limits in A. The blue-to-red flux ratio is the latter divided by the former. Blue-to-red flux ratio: 1.07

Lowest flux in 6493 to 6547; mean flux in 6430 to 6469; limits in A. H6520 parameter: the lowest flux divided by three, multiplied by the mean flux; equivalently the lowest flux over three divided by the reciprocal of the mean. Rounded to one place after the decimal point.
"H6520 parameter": 115.9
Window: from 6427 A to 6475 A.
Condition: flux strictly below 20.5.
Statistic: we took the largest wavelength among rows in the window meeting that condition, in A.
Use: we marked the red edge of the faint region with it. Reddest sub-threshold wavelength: 6473.14 A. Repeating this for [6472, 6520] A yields 6518.01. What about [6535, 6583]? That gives 6578.32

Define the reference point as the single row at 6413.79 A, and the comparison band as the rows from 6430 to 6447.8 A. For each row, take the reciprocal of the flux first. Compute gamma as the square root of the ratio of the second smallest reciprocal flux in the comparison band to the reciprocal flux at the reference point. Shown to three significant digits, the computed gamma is 1.02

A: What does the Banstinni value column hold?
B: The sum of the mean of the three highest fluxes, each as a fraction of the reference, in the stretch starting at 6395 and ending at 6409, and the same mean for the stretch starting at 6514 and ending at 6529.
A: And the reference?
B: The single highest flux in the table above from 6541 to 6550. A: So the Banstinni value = 2.02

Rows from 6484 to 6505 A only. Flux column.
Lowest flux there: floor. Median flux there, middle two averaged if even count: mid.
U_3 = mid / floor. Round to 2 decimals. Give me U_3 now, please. 1.15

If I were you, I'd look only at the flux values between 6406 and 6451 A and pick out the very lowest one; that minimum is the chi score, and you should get 14.68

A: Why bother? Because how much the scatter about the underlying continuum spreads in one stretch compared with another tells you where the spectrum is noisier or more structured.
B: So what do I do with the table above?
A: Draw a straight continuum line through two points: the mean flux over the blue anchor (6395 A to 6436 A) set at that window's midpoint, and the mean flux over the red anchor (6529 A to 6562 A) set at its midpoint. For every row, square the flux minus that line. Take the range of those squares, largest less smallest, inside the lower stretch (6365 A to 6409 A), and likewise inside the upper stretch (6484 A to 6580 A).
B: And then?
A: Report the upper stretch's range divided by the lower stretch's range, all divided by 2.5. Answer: 1.0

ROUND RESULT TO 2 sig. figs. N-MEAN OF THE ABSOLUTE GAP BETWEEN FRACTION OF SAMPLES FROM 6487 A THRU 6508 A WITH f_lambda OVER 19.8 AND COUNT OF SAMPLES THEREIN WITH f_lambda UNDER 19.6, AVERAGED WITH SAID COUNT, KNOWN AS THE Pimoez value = 4.9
